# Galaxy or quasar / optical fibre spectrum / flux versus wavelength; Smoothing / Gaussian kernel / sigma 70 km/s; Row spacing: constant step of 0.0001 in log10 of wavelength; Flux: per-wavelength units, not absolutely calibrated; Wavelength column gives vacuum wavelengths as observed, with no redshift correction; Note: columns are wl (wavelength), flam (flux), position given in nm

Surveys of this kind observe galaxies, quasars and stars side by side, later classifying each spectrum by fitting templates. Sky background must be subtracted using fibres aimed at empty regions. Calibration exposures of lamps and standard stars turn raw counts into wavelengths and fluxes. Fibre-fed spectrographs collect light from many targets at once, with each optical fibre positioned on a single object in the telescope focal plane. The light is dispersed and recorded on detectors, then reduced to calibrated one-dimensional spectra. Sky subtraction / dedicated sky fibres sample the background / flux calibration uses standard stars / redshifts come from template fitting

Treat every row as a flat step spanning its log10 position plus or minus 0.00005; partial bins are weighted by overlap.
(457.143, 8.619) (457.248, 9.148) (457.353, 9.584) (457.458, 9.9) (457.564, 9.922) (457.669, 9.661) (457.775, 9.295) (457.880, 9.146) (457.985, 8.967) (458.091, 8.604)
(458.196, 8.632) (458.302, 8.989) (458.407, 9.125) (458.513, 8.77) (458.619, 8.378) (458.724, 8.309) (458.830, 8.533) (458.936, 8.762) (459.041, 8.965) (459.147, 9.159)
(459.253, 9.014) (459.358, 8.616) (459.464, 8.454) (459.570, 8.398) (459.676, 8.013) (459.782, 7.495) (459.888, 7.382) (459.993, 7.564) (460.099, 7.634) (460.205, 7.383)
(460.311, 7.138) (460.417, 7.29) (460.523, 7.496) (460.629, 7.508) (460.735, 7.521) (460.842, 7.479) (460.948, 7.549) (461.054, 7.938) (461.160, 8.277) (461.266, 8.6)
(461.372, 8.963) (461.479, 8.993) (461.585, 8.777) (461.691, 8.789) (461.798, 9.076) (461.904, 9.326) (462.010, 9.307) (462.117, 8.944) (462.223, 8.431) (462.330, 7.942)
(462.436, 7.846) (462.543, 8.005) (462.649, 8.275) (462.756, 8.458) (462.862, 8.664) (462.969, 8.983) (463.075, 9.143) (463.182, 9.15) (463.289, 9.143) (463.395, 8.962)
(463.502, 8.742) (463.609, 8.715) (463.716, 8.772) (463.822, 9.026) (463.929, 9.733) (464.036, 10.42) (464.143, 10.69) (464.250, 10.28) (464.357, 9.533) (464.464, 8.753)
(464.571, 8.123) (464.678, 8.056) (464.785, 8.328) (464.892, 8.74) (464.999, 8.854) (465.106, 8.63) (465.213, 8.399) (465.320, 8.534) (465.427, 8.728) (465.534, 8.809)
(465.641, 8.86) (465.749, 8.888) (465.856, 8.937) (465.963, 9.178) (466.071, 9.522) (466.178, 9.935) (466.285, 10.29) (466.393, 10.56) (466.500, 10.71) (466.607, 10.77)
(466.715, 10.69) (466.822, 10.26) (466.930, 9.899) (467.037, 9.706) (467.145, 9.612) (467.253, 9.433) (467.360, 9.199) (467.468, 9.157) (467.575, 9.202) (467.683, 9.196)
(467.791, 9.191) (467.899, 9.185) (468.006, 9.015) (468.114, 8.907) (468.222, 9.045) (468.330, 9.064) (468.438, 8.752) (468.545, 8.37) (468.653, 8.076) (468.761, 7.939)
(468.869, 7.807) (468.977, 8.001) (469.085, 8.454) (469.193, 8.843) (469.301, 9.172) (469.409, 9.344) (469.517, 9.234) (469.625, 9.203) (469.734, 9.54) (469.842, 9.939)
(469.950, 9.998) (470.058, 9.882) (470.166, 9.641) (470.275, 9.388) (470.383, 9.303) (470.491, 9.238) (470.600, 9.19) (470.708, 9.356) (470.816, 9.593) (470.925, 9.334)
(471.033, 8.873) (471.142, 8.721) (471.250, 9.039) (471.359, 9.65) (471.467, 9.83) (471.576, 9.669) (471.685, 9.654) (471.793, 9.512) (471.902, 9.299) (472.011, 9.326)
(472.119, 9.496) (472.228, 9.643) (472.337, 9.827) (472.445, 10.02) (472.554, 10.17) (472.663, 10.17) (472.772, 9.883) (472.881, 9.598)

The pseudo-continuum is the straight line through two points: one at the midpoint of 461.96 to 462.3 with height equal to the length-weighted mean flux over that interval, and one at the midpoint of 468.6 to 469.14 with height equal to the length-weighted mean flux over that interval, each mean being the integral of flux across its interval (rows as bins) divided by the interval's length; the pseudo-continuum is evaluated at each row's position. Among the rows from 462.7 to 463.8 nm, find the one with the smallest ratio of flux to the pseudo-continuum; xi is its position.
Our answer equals 462.756 nm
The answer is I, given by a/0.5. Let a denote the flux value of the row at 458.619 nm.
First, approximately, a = 8.378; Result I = 16.8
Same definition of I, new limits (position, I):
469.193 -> 17.7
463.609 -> 17.4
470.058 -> 19.8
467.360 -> 18.4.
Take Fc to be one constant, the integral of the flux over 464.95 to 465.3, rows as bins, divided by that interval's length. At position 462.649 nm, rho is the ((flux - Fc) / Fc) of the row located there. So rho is -0.04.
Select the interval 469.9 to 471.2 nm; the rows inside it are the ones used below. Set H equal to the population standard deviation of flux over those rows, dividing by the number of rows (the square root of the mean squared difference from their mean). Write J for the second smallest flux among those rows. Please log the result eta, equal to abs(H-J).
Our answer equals 8.5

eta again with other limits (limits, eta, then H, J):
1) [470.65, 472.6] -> 8.5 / 0.4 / 8.873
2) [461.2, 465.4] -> 7.3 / 0.6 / 7.942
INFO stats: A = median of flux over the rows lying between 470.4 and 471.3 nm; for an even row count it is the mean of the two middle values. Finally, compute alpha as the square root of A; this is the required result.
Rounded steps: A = 9.2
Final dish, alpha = 3.04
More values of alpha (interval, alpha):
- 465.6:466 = 2.99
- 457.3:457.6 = 3.15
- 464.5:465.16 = 2.91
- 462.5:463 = 2.91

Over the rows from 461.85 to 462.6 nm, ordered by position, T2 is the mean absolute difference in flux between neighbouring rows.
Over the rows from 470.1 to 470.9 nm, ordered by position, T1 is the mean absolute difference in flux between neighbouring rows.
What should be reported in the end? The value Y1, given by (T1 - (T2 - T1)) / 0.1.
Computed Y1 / 0.1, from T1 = 0.14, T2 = 0.27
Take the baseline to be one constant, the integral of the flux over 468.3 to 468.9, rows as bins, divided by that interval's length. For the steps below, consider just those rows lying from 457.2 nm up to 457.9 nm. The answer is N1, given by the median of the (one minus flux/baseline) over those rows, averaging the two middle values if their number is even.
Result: -0.15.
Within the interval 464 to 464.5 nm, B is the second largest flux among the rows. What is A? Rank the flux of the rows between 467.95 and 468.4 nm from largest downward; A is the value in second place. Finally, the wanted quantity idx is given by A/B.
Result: 0.9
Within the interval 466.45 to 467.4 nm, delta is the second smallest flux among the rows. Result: 9.433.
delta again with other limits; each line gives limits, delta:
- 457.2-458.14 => 8.967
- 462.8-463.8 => 8.715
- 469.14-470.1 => 9.172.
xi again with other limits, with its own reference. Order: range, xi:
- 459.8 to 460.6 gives 460.311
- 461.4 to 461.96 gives 461.585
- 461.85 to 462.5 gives 462.436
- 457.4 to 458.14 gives 458.091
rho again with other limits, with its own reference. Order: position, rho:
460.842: -0.13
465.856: 0.04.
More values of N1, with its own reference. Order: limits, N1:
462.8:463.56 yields -0.08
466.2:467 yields -0.27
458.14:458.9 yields -0.04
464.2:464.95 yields -0.05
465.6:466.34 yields -0.10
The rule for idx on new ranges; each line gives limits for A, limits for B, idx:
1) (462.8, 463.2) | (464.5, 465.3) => 1.0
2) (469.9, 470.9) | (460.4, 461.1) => 1.3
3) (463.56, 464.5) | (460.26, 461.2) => 1.3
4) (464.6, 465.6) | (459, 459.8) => 1.0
